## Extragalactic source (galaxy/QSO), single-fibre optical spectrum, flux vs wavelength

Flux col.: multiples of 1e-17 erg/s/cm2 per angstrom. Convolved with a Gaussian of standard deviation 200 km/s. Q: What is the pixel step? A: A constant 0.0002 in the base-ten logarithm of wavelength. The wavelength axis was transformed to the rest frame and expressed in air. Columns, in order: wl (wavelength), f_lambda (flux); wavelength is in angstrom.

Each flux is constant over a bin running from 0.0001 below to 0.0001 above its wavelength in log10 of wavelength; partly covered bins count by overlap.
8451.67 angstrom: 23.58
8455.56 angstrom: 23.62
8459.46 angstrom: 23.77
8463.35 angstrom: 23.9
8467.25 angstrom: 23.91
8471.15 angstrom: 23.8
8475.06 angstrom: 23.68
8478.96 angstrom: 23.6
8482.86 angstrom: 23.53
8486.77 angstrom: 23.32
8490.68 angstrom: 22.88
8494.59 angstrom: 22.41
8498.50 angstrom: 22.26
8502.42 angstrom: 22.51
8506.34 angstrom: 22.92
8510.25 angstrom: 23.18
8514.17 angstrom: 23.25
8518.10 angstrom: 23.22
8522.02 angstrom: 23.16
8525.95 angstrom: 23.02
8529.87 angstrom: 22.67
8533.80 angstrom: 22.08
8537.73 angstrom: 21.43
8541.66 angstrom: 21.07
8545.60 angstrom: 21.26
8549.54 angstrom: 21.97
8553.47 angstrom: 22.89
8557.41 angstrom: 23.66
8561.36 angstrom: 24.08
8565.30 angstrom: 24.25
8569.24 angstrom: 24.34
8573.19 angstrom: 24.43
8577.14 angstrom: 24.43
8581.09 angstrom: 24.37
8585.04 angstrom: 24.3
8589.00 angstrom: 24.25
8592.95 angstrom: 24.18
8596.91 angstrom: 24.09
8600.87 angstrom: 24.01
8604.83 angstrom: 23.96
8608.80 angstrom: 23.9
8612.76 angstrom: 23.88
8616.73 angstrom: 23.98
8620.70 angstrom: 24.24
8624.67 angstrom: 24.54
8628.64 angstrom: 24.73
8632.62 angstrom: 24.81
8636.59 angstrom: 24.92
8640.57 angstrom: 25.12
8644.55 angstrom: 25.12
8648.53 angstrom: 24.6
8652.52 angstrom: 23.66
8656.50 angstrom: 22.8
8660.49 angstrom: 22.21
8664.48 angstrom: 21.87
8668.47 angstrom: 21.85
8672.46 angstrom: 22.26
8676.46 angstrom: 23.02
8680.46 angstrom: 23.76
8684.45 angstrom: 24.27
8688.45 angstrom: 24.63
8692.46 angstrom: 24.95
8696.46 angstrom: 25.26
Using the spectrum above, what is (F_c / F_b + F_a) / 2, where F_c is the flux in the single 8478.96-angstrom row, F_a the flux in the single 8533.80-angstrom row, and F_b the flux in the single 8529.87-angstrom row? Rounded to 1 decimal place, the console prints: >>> 11.6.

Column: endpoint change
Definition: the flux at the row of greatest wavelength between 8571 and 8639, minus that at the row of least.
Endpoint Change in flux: 0.5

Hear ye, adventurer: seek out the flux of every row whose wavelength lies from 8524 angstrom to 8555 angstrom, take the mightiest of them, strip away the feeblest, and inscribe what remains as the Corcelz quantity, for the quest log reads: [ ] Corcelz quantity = 1.95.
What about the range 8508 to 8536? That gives 1.17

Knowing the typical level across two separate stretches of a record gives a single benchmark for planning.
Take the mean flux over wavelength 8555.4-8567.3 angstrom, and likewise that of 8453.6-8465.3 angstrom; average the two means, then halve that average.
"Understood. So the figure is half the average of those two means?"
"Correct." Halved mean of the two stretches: 11.9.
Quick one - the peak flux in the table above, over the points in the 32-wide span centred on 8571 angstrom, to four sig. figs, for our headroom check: 24.43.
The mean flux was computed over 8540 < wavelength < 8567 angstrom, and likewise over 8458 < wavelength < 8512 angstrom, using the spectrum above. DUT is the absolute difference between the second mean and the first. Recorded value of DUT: 0.52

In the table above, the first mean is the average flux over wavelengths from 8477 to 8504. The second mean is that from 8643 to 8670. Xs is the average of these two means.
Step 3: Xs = 23.04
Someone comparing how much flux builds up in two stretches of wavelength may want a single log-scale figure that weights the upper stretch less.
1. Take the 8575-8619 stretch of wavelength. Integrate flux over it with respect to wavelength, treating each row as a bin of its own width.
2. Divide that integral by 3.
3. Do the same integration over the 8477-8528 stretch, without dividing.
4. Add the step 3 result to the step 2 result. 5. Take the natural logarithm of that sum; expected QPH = 7.33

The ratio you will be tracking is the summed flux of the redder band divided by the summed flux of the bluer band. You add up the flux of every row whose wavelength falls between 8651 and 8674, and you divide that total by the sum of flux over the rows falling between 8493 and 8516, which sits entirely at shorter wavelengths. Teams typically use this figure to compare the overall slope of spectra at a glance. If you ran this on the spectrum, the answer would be 0.99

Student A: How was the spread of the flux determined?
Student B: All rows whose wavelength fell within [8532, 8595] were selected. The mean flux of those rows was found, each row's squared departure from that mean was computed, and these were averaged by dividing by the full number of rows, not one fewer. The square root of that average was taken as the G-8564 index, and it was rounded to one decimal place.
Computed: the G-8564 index 1.3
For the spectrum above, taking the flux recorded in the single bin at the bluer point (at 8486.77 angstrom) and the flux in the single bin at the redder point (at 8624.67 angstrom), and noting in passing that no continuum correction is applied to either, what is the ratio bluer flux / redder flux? 0.95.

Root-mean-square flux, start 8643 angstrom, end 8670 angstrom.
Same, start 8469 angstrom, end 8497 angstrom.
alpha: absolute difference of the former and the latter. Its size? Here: 0.13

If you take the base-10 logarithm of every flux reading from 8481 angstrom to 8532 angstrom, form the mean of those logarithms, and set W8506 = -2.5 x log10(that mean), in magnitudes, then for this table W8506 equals -0.334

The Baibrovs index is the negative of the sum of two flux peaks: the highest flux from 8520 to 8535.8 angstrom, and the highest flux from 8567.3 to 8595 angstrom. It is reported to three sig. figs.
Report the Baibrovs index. -47.6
